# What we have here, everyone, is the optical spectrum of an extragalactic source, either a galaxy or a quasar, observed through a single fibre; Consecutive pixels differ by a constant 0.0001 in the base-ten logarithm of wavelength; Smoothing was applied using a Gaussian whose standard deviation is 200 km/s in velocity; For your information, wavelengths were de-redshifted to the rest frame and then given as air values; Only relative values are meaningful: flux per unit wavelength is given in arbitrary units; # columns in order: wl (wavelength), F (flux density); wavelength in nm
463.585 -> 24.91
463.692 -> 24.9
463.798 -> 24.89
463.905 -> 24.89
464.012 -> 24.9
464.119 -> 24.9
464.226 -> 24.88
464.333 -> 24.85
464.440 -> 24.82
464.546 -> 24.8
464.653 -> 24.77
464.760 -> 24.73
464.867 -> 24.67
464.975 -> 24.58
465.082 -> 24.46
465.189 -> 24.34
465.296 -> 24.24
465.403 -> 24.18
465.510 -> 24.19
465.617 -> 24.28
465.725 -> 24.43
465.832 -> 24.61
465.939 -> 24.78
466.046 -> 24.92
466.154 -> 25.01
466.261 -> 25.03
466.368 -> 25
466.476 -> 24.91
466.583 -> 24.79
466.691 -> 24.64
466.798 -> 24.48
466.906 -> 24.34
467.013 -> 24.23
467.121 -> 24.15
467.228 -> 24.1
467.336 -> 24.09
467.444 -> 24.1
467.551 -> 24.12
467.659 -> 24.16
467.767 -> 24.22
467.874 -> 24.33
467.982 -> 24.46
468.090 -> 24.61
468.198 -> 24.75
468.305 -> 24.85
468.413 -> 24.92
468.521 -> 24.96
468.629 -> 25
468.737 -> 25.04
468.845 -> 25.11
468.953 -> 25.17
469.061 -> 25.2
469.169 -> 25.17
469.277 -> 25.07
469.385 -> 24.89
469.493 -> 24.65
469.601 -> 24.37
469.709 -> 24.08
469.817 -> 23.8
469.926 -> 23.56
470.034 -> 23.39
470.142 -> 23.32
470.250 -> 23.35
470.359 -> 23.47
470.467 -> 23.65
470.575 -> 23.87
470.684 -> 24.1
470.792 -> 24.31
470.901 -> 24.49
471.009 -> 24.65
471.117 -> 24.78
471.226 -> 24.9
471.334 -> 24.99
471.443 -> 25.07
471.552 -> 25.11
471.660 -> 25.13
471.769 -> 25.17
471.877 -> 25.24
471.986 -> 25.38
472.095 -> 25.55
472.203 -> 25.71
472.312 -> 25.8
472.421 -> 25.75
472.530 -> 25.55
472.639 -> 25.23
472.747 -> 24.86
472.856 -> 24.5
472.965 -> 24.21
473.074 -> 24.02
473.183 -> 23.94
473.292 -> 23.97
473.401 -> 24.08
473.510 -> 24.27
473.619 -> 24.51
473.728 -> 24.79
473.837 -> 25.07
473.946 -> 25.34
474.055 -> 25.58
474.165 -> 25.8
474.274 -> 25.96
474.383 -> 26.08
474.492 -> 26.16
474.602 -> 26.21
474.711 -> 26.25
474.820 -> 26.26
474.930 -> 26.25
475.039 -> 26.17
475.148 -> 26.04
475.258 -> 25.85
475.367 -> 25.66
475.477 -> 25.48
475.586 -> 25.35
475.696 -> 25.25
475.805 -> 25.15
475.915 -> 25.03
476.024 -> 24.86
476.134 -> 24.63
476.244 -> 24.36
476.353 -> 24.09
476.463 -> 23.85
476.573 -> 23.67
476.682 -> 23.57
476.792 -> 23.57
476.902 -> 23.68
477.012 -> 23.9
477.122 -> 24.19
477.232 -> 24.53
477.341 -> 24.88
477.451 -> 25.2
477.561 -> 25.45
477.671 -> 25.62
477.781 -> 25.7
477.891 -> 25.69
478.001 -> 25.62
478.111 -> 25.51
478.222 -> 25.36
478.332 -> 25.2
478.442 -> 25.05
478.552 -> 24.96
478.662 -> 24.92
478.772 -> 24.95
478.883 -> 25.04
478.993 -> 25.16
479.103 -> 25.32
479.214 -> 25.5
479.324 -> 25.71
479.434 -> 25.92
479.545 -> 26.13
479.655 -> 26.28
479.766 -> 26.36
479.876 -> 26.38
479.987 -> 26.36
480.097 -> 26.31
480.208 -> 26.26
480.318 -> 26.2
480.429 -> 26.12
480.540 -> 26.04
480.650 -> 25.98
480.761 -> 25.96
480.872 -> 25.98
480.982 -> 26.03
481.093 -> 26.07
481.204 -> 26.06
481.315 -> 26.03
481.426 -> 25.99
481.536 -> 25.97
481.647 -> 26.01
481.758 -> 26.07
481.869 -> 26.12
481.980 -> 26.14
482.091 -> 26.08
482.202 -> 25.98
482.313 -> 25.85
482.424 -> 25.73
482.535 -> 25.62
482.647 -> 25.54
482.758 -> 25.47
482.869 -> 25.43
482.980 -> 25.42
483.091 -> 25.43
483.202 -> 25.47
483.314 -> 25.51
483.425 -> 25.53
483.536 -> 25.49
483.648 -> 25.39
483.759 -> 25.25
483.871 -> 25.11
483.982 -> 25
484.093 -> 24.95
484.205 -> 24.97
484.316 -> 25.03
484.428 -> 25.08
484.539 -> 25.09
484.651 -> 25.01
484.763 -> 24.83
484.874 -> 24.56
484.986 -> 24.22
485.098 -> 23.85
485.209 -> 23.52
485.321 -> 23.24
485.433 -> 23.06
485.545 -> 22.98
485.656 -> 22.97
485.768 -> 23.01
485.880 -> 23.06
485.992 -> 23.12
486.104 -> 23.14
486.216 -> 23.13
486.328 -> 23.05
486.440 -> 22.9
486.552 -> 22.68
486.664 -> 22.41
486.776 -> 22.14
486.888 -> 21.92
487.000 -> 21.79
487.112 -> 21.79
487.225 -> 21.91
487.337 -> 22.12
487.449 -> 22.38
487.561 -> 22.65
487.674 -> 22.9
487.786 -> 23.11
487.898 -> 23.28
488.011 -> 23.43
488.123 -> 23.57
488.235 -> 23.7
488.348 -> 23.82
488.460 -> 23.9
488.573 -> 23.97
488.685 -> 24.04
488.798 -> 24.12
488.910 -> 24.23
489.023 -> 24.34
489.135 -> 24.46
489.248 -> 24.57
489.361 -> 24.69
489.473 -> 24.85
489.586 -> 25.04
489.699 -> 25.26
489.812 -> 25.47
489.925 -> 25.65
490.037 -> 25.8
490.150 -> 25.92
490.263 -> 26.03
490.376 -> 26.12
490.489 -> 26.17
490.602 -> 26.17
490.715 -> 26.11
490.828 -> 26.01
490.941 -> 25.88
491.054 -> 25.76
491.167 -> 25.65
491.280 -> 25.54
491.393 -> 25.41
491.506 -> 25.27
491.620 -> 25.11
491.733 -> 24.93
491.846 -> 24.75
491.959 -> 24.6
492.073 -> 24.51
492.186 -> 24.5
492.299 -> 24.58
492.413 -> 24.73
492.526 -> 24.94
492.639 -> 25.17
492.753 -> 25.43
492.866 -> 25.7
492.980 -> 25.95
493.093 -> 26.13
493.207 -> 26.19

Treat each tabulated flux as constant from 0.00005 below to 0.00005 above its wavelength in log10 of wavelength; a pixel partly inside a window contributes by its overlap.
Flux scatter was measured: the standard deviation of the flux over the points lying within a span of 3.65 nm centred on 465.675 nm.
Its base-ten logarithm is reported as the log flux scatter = -0.51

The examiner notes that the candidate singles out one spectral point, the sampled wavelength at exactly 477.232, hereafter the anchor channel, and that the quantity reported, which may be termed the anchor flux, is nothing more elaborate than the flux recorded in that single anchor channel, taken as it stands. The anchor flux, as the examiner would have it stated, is 24.53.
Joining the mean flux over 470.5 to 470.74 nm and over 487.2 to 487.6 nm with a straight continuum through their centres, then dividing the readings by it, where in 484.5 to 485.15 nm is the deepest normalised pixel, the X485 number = 485.098 nm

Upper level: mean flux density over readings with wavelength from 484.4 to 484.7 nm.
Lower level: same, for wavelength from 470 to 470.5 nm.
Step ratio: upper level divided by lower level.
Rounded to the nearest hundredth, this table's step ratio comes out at 1.07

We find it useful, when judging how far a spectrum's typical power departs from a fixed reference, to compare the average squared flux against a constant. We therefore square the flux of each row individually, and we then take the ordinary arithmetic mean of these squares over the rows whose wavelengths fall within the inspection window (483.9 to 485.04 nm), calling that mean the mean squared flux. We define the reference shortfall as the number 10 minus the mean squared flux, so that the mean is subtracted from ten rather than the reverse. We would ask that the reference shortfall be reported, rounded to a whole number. -609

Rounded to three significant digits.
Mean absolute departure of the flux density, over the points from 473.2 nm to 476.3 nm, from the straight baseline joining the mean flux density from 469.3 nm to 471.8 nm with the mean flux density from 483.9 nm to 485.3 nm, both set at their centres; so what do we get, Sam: 1.02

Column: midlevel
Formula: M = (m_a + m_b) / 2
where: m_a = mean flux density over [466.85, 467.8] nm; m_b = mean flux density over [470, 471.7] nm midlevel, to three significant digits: 24.2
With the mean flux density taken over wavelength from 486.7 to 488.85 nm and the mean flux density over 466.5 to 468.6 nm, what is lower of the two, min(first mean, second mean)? 23.0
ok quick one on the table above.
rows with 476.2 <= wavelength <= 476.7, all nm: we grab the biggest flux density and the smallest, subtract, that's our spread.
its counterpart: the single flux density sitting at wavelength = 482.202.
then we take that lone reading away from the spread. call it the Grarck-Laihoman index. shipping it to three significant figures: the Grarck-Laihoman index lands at -25.2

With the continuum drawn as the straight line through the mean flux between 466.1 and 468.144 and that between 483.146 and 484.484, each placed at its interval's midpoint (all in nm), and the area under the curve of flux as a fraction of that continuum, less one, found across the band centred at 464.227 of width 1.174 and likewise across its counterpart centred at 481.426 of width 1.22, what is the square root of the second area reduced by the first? 0.14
